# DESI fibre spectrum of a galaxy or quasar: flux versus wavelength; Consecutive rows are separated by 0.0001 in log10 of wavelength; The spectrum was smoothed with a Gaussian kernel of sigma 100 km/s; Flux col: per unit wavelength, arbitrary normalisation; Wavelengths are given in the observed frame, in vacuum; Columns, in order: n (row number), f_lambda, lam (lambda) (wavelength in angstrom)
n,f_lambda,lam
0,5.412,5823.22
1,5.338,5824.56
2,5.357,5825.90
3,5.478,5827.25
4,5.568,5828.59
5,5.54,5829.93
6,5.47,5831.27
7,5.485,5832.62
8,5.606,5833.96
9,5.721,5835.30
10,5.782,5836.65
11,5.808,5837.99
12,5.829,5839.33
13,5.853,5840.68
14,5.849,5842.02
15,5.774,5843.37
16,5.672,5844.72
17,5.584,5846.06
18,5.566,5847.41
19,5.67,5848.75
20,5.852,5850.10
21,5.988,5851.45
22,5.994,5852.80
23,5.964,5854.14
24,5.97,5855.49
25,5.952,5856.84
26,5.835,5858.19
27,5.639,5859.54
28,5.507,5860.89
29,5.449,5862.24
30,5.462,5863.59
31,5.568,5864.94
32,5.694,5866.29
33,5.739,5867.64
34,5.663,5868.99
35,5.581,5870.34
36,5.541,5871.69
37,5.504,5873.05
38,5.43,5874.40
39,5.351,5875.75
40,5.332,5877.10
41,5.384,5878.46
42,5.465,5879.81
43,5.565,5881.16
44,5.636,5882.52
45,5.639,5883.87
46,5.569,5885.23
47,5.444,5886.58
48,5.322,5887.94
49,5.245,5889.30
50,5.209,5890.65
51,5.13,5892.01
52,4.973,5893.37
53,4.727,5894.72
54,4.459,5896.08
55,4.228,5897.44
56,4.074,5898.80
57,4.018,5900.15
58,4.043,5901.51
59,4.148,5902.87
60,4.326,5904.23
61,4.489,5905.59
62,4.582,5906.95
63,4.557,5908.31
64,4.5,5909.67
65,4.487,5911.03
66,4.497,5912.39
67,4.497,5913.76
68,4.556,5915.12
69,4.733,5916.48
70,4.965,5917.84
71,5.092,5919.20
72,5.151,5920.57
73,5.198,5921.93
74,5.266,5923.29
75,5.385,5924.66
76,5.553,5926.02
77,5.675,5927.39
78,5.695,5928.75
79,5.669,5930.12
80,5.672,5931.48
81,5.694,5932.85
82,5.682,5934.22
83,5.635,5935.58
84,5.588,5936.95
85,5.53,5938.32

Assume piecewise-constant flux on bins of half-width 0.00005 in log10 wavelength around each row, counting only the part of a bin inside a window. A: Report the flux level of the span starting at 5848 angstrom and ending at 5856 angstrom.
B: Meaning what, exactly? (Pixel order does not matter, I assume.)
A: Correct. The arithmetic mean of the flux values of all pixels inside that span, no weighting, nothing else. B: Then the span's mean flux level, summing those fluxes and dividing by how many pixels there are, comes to 5.9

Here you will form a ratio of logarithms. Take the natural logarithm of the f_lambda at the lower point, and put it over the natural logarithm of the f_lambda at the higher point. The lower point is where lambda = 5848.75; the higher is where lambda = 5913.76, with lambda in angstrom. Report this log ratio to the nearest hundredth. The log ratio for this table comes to 1.15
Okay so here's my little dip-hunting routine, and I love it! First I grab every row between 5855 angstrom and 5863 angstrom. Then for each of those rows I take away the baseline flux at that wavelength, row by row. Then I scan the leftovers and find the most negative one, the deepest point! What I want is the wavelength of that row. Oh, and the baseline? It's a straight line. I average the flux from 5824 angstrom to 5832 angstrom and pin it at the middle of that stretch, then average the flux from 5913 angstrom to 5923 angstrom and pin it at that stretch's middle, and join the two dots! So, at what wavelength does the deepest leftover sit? 5862.24 angstrom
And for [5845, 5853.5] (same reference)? 5847.41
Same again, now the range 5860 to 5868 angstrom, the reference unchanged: 5862.24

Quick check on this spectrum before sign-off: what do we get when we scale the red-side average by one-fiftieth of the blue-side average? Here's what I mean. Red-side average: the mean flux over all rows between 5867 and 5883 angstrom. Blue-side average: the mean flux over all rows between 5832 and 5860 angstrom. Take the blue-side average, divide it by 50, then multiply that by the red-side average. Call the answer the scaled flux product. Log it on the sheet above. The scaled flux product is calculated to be 0.64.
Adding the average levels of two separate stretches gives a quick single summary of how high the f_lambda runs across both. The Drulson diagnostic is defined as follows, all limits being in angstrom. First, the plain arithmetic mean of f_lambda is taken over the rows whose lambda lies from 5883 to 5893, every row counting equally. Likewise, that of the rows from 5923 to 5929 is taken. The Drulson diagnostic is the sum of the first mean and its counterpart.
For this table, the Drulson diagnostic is 10.9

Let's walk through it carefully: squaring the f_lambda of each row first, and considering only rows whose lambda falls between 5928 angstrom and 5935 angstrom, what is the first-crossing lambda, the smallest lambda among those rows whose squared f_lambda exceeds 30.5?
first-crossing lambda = 5928.75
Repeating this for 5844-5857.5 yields 5844.72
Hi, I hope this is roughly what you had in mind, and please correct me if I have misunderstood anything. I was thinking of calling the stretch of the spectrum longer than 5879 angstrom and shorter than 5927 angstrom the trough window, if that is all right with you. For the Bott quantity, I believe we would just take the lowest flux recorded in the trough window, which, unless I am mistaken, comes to 4.018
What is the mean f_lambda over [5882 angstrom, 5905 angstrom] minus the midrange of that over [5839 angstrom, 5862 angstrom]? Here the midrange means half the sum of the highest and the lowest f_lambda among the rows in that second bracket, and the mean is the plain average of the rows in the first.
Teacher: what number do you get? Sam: -0.92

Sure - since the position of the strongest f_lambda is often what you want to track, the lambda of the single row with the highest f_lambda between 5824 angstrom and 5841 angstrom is 5840.68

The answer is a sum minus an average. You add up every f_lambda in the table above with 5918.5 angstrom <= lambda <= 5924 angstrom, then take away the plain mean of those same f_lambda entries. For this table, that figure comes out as 16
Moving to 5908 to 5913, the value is 14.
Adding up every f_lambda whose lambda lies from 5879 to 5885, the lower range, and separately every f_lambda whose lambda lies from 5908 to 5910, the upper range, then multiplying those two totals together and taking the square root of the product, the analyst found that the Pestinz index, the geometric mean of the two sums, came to 14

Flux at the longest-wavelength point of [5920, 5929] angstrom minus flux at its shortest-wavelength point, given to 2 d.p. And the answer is 0.54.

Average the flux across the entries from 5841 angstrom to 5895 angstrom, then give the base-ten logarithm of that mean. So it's 0.75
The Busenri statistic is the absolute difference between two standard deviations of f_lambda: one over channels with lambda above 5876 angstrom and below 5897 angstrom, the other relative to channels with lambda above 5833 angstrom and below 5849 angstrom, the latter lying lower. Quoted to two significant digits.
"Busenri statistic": 0.23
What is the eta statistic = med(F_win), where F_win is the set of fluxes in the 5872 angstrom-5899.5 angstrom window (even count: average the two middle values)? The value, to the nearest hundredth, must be 5.34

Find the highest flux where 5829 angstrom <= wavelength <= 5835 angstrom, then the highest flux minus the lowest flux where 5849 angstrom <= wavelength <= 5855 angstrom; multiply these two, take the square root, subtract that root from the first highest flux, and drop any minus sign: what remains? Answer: 4.7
